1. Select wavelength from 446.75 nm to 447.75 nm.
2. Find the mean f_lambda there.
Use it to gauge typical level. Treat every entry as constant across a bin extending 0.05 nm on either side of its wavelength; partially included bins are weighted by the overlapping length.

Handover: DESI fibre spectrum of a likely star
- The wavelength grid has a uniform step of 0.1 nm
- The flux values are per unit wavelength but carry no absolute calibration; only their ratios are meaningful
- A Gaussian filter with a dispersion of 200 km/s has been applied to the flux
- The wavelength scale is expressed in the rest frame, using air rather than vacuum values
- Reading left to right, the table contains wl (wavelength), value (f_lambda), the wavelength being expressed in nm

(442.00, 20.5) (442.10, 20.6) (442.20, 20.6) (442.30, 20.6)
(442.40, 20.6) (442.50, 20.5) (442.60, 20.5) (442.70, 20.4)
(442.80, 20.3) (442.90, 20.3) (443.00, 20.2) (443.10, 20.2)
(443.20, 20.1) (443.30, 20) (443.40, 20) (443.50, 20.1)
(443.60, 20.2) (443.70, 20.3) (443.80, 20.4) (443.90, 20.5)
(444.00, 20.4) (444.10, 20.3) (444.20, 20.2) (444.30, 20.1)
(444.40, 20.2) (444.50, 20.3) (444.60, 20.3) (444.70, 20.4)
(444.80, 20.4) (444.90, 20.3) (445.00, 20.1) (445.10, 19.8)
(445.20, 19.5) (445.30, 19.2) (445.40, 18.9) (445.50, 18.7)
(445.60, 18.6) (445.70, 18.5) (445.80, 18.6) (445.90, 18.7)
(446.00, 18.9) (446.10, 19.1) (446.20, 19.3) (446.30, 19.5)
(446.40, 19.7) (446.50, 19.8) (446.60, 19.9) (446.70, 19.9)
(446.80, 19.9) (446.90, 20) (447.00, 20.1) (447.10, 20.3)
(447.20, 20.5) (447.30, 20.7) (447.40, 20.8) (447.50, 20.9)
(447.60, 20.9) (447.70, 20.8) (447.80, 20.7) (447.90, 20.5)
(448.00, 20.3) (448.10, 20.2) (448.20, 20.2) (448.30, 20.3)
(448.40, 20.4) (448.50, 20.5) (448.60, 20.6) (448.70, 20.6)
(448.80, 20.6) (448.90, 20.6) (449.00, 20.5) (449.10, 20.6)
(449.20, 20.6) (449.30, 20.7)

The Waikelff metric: 20.5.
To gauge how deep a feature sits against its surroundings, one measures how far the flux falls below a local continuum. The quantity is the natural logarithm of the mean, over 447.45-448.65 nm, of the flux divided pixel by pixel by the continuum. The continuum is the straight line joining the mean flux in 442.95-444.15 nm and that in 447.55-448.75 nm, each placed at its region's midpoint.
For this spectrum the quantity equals 0.0015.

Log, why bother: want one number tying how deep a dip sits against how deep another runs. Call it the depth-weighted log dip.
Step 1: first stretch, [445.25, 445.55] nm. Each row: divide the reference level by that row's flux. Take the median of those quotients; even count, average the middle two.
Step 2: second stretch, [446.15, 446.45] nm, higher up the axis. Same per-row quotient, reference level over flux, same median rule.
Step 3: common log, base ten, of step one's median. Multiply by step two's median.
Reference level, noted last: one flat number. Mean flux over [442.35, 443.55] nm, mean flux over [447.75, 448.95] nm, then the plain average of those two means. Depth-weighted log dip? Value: 0.034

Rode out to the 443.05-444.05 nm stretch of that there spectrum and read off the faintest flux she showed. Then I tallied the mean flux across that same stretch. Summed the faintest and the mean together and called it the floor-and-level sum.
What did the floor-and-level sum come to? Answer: 40.2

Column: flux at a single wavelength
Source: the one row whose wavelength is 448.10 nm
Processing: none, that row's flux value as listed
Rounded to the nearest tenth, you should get 20.2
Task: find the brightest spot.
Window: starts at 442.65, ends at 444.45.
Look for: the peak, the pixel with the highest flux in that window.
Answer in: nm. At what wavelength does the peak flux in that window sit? 443.90 nm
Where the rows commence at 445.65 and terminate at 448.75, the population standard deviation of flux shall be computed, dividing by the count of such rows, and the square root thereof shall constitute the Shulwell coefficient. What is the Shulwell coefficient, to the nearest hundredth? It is 0.83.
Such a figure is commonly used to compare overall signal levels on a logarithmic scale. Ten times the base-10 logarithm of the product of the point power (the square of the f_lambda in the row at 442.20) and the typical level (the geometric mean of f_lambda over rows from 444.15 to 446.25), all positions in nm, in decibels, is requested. 39.18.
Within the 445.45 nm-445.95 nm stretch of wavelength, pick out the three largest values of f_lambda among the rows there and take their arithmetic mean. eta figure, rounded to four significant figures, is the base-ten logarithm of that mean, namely 1.271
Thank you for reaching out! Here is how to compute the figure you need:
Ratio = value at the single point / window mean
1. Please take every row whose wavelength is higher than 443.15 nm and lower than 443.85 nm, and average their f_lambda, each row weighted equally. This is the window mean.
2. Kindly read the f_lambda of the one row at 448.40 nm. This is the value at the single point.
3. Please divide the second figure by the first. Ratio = 1.012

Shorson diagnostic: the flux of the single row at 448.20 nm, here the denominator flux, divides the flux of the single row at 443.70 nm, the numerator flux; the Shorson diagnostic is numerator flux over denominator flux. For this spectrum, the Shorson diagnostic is 1.005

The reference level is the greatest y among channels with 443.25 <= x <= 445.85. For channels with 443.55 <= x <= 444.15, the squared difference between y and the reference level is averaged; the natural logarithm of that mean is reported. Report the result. -3.5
